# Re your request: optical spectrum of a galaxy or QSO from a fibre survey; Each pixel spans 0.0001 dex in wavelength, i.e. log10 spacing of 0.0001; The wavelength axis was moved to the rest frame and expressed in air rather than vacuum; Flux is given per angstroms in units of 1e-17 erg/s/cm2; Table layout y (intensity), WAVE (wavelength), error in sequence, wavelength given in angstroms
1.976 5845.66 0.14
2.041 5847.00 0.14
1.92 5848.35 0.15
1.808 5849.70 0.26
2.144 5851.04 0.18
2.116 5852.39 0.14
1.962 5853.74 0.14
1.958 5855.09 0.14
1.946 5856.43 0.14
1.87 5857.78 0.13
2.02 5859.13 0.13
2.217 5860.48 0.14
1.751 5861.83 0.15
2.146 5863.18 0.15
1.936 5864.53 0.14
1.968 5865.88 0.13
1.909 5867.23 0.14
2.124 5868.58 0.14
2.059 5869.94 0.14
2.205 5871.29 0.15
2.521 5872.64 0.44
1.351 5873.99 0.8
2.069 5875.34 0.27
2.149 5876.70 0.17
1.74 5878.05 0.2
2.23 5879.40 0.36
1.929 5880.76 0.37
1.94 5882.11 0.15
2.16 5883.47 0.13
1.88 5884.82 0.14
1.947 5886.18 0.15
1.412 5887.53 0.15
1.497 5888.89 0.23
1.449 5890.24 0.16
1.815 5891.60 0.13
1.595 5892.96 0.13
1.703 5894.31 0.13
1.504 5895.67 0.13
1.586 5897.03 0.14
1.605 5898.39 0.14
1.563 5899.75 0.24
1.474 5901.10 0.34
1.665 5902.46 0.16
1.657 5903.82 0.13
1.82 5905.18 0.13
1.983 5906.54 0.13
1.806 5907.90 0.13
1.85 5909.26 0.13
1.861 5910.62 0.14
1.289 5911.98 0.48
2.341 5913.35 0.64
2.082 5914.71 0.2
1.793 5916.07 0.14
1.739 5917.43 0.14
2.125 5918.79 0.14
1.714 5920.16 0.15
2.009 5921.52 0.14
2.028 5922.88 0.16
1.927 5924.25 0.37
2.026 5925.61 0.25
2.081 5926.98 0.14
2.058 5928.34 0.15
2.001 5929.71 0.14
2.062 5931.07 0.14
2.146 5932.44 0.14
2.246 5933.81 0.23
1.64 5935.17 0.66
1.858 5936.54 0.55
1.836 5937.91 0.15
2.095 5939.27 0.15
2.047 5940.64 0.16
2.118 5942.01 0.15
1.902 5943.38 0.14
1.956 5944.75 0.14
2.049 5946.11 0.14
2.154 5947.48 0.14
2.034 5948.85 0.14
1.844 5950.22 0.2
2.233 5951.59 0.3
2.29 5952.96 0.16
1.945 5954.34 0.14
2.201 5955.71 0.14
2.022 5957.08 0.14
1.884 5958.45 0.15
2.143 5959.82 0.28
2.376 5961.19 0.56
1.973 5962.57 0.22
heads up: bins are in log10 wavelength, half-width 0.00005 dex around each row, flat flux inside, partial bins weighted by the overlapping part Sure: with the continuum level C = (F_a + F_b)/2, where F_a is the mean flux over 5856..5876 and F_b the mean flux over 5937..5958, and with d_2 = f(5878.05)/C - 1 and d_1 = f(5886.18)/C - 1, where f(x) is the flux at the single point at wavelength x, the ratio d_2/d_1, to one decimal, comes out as 3.6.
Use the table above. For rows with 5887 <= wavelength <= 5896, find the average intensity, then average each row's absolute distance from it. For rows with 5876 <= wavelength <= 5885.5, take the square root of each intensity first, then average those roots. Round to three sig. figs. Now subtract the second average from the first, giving -1.30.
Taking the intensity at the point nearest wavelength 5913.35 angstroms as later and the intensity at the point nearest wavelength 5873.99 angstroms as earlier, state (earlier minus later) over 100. -0.0099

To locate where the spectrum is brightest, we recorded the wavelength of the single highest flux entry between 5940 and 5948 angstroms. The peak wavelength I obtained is 5947.48 angstroms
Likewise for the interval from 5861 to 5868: 5863.18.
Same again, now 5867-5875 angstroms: 5872.64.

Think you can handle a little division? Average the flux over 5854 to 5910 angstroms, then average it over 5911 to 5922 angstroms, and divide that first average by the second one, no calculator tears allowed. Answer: 0.98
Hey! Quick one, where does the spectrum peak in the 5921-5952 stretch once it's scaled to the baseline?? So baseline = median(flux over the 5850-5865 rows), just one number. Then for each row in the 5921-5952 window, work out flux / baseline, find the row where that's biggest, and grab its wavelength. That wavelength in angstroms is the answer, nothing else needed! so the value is 5933.81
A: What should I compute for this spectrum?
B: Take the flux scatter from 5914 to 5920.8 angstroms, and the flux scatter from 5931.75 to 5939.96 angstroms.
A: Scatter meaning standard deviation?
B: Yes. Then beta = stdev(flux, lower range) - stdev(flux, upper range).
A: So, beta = -0.03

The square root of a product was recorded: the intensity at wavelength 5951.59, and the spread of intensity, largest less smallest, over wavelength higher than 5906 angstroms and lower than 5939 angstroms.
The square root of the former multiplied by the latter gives 1.53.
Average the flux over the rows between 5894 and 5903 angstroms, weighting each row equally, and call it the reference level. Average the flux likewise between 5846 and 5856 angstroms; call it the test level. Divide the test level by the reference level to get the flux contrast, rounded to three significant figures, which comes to 1.26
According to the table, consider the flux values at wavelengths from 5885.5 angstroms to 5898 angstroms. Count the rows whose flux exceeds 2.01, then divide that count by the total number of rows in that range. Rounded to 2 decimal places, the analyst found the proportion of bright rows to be 0.00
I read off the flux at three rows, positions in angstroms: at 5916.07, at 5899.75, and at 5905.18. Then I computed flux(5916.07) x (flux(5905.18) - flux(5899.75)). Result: 0.46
